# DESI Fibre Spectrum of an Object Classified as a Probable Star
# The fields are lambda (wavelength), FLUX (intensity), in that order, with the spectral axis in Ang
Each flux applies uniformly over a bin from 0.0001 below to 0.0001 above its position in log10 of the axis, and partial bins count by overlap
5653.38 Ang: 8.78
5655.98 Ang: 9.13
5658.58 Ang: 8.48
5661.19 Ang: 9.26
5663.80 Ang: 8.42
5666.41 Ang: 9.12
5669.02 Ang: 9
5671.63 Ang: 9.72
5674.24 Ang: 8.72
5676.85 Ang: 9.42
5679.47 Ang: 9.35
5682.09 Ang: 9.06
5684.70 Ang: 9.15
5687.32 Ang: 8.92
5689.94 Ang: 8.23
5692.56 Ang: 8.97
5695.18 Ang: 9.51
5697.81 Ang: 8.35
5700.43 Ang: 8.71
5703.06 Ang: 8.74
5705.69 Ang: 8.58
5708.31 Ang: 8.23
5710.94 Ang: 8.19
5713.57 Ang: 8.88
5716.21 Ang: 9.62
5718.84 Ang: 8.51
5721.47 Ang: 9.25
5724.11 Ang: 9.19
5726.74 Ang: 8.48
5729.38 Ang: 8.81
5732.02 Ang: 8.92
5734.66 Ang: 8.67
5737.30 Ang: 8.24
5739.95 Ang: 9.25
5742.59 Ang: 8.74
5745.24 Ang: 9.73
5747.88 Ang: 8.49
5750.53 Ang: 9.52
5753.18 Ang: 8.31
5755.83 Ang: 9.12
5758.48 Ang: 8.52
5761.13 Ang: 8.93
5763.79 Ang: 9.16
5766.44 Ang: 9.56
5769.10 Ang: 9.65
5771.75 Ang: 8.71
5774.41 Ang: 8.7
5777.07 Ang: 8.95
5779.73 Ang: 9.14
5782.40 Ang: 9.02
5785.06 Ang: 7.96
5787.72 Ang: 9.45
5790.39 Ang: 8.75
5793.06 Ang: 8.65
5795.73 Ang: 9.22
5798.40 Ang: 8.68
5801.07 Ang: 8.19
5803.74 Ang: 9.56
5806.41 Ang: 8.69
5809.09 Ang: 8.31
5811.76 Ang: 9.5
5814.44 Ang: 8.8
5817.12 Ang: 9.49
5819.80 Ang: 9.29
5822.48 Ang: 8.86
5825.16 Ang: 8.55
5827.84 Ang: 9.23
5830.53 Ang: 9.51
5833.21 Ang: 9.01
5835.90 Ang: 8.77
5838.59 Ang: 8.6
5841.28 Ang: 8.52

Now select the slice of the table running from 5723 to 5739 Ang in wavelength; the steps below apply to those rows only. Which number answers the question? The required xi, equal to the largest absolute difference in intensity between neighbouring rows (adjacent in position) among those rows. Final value 0.7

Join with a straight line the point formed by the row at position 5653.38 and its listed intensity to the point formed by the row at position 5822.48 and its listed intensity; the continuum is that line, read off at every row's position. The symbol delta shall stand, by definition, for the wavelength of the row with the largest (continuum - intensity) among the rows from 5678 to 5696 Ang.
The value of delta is 5689.94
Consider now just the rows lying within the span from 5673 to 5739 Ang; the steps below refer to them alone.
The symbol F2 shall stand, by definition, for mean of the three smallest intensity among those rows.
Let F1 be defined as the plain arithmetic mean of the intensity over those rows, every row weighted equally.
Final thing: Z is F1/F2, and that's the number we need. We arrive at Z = 1.07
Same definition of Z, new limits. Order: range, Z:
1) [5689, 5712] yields 1.05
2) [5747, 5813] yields 1.09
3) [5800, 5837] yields 1.08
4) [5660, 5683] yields 1.05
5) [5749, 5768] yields 1.05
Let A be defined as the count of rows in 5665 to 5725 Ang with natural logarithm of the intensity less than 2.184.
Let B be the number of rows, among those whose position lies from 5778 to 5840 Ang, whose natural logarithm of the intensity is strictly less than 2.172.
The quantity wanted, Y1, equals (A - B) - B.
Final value -10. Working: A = 10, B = 10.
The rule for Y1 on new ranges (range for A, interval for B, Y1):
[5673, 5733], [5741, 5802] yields -10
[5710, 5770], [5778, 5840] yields -9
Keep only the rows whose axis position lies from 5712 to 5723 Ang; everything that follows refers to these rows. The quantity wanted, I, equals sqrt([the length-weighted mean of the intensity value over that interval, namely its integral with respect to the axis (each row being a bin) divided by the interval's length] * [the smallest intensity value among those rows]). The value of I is 8.77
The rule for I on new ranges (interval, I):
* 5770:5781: 8.80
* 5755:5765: 8.72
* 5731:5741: 8.49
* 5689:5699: 8.50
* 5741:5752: 8.80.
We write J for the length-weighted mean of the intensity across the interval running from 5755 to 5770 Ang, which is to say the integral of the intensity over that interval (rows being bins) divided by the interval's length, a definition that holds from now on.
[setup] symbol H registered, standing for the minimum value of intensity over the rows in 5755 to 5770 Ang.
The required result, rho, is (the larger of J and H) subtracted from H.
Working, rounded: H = 8.52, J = 9.14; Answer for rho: -0.62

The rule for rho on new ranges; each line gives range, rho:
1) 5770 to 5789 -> -0.91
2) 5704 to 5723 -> -0.57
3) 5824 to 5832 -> -0.56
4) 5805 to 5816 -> -0.53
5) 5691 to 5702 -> -0.51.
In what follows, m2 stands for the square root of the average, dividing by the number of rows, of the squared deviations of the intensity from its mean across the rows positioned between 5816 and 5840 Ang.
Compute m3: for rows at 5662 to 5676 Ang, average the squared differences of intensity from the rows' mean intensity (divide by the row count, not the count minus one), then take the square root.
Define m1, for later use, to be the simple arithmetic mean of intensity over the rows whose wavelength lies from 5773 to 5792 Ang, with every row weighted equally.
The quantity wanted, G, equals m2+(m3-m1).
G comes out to -8.07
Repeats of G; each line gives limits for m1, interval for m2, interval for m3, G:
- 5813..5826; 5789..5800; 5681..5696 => -8.38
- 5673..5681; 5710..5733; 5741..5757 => -8.23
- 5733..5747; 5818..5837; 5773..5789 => -8.15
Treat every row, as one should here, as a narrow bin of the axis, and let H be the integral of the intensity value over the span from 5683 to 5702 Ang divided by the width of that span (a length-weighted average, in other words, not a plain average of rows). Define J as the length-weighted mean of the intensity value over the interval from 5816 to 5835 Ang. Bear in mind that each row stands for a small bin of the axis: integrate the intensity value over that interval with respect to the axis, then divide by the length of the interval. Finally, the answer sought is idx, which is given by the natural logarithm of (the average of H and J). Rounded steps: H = 8.84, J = 9.12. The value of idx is 2.20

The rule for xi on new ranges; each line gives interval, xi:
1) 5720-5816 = 1.5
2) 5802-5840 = 1.2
